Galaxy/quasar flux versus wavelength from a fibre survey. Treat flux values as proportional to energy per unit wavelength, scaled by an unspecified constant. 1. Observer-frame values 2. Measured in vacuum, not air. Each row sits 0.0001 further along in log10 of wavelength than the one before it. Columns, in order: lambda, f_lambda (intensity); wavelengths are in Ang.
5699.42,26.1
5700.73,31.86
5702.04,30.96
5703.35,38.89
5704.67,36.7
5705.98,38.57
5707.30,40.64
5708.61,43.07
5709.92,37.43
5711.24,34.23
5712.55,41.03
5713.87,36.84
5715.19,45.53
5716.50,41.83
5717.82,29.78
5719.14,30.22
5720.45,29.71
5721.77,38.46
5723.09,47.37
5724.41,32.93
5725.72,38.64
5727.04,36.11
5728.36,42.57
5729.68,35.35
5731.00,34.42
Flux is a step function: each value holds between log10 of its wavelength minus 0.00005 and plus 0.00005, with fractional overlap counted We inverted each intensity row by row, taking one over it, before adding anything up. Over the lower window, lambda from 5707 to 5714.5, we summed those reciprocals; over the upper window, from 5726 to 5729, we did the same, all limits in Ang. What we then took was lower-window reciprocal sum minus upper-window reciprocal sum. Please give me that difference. 0.10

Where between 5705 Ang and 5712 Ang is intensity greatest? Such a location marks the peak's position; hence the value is 5708.61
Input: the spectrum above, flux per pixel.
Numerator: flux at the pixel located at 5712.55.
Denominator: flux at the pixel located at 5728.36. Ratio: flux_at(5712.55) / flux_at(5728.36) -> 0.96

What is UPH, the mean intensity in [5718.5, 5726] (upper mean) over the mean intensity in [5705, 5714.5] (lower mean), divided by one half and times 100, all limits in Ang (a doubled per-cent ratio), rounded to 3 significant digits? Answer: 187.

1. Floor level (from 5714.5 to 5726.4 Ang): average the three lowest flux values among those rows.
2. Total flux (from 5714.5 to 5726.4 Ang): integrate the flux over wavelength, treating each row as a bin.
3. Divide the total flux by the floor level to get 15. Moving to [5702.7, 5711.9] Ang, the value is 10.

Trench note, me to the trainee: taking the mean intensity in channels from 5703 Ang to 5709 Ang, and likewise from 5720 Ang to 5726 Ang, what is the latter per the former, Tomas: 0.95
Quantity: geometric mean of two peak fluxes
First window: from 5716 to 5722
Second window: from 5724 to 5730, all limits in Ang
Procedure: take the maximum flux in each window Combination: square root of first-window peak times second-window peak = 42.2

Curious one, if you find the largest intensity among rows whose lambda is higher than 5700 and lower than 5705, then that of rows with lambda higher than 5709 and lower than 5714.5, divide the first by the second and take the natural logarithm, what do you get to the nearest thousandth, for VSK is -0.054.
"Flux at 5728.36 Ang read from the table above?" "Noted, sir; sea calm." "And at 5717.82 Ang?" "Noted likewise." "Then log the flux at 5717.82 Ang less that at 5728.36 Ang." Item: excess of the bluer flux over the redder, -13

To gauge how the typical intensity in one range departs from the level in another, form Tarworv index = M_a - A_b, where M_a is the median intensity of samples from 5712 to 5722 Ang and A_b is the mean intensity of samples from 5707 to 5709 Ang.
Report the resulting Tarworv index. -4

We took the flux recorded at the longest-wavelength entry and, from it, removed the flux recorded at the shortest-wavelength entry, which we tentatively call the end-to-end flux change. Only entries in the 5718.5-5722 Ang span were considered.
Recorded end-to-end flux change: 8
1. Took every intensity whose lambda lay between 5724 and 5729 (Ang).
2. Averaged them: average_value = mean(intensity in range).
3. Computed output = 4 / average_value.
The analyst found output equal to 0.106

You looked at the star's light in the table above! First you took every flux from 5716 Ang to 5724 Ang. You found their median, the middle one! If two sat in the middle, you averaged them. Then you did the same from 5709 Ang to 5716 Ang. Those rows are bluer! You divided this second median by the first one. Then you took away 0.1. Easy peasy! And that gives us 0.990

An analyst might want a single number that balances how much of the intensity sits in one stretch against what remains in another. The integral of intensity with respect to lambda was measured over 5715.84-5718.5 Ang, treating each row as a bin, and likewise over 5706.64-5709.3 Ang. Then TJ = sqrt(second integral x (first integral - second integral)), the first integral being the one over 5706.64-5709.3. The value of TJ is 39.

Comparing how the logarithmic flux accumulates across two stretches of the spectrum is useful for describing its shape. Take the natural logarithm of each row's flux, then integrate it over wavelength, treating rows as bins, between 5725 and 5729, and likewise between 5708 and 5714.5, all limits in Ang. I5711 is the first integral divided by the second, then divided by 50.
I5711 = 0.012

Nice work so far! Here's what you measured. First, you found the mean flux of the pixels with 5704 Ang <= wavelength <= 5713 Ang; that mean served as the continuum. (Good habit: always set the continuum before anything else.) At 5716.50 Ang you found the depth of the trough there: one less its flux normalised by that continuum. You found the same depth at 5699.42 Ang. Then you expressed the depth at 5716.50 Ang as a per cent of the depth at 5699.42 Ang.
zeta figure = -24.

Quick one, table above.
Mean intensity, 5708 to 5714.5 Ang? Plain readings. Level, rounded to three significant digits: 38.5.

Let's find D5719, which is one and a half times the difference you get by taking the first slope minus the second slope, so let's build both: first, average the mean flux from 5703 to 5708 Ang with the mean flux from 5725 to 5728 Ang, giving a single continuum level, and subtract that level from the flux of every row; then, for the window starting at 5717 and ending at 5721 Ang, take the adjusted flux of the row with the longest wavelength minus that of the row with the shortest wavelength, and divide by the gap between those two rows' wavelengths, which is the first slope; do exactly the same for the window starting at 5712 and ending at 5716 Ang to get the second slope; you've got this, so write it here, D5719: -3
